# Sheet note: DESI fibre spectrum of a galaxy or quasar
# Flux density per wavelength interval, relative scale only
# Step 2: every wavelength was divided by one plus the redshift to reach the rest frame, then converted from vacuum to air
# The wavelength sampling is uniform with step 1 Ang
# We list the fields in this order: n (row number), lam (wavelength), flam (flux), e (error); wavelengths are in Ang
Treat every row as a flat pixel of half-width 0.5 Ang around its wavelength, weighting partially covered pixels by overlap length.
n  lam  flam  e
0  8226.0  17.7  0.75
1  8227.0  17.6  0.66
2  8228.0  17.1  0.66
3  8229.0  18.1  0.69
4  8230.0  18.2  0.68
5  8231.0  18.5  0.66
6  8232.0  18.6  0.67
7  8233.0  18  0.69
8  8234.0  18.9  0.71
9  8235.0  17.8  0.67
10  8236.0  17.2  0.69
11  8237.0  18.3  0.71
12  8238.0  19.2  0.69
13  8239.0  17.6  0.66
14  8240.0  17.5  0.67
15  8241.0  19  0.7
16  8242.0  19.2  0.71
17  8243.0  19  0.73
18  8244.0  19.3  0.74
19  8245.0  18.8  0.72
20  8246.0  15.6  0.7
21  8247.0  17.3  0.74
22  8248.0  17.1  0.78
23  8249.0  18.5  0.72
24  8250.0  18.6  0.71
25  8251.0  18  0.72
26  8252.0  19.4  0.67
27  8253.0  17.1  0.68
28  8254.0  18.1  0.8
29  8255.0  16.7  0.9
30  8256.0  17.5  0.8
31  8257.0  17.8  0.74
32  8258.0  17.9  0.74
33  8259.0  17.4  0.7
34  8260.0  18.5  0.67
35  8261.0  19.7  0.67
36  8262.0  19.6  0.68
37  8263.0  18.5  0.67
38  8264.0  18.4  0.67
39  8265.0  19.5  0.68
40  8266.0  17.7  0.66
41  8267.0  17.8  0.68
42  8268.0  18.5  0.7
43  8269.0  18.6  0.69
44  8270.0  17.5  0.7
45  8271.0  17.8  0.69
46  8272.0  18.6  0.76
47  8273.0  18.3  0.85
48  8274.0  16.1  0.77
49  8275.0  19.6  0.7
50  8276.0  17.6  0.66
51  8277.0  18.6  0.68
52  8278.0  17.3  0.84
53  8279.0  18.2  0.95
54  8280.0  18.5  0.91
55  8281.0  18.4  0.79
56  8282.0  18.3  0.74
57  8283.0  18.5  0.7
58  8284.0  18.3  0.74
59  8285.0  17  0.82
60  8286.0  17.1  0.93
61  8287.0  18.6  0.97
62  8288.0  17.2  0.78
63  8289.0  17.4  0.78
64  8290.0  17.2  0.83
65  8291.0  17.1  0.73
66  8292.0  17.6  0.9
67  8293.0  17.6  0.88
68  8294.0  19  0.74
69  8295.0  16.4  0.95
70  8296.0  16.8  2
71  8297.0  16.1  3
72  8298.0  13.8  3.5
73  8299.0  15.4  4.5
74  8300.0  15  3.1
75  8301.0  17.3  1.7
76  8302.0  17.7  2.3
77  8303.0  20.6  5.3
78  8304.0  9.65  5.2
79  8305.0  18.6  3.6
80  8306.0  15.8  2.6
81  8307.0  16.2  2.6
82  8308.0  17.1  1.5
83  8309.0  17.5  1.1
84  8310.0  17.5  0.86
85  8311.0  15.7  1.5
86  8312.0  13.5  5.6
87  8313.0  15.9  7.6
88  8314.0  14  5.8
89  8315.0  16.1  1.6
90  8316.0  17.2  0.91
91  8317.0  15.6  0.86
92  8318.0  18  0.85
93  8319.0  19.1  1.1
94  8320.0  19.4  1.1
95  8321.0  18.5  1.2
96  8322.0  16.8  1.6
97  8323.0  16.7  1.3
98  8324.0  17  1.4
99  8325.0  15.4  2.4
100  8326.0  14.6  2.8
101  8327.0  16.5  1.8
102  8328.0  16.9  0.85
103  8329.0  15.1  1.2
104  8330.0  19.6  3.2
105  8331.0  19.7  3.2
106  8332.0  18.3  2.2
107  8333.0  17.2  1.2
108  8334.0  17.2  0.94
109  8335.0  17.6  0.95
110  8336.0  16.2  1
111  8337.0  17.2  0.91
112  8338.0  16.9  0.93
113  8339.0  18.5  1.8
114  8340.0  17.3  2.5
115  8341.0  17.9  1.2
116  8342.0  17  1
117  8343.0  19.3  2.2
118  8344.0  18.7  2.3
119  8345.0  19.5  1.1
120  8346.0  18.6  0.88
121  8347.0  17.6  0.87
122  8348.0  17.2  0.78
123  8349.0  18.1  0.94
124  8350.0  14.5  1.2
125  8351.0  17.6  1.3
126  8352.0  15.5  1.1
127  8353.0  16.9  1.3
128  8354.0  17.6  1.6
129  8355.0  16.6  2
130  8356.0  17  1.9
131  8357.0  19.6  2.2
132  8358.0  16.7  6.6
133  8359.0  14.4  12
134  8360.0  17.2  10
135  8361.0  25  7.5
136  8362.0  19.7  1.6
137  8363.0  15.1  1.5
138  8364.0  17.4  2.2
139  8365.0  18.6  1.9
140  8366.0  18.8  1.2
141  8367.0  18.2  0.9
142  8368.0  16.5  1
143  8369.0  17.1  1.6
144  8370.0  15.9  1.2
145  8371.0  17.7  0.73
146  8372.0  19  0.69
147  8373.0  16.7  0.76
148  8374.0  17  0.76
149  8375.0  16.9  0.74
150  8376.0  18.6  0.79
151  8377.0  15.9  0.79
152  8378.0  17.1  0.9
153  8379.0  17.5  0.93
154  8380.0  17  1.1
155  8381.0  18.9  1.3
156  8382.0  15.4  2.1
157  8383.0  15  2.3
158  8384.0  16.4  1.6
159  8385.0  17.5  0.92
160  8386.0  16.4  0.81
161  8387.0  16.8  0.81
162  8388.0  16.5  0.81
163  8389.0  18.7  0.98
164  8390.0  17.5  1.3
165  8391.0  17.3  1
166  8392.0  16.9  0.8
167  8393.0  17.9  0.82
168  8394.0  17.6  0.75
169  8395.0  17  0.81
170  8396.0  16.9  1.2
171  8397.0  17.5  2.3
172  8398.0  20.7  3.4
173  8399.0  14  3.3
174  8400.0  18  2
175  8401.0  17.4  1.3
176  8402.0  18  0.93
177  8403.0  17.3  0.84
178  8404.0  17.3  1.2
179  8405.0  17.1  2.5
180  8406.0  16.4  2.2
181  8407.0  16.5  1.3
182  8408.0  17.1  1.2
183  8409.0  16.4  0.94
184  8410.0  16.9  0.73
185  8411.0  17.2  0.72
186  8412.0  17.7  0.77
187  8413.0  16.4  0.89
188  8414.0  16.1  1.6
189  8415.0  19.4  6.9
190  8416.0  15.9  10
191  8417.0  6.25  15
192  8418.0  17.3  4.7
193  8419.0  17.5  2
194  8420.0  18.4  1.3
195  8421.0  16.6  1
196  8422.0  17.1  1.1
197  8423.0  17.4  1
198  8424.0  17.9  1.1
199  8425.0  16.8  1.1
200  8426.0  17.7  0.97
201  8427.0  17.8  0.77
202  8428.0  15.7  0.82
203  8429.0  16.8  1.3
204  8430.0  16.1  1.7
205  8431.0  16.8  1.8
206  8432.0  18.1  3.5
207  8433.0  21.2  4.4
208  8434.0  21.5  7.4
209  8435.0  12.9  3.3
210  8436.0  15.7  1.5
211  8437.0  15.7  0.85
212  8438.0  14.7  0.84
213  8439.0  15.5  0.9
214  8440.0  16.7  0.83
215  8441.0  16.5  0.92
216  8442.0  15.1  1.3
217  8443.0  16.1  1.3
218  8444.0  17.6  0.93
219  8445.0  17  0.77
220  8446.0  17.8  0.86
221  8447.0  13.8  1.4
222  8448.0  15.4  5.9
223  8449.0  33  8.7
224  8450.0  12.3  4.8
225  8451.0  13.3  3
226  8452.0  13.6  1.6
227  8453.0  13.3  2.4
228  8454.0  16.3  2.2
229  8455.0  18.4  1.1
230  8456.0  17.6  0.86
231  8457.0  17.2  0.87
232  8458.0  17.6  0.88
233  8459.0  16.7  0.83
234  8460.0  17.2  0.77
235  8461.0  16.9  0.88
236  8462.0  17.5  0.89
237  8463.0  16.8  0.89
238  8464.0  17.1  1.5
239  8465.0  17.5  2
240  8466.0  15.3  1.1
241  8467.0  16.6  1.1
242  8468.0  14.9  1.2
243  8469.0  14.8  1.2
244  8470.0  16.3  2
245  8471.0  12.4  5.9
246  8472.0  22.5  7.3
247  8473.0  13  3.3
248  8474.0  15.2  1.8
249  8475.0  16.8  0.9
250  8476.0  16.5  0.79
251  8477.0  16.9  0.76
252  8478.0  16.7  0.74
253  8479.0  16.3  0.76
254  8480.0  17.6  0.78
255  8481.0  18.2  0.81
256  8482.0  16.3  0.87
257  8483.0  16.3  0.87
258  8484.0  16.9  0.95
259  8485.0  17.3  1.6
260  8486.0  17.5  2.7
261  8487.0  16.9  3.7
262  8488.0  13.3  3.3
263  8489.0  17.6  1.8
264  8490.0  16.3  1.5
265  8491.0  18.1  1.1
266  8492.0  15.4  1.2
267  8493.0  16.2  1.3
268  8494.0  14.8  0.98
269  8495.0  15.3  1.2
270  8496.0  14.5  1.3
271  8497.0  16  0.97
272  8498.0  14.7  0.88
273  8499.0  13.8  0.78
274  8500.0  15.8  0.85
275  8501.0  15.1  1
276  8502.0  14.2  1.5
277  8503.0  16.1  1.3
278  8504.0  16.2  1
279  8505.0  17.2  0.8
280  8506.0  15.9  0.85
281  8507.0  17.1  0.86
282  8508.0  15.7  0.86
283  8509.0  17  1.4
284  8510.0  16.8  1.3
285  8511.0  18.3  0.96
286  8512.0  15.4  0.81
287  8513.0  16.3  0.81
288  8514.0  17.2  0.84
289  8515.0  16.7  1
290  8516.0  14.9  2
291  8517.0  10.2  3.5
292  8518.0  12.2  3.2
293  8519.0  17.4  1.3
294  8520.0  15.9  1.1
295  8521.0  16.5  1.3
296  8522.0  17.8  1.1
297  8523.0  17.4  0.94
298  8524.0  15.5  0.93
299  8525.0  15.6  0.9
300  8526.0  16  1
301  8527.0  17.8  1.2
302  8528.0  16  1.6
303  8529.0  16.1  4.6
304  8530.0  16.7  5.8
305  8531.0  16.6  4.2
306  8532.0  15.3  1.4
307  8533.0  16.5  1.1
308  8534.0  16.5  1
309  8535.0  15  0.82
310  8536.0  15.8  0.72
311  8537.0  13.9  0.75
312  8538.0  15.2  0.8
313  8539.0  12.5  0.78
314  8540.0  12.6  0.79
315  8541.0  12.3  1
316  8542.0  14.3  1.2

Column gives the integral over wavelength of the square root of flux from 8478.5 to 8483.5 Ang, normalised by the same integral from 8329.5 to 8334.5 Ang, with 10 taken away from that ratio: -9.04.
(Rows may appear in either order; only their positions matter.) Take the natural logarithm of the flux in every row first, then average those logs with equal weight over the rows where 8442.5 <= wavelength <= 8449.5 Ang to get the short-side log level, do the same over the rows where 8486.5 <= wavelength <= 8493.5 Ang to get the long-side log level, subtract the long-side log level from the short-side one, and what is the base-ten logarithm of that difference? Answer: -1.0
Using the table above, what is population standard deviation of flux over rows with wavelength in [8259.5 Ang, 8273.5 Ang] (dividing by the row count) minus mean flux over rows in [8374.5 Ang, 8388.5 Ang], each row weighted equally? -16.2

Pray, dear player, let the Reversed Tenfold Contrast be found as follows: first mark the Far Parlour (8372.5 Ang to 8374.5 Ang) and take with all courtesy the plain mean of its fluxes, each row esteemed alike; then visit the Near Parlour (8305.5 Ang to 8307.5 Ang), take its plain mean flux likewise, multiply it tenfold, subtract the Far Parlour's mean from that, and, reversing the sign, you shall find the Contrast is -143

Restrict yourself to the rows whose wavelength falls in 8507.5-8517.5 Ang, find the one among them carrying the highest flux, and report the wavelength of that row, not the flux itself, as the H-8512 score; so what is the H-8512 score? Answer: 8511.0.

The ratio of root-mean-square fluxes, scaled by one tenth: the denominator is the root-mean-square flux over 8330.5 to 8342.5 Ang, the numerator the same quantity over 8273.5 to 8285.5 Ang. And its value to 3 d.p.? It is 0.103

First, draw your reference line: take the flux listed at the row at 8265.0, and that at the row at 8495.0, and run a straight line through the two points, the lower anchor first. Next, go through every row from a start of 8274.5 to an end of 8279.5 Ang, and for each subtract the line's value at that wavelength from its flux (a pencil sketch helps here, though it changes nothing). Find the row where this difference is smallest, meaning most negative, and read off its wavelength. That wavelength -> 8278.0 Ang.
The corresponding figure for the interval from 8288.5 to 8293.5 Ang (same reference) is 8291.0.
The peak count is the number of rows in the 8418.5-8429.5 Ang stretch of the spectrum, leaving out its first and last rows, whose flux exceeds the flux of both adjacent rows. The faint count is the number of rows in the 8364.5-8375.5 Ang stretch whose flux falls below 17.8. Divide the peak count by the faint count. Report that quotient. 0.43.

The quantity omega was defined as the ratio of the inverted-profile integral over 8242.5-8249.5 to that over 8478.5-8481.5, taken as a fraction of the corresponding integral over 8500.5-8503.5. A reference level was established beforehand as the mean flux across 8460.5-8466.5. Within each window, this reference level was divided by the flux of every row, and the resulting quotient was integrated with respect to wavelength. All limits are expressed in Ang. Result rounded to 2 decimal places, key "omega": 0.68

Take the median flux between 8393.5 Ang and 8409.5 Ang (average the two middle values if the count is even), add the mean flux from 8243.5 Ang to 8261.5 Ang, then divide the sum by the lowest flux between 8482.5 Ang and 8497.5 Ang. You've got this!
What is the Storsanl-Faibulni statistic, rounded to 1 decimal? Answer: 2.6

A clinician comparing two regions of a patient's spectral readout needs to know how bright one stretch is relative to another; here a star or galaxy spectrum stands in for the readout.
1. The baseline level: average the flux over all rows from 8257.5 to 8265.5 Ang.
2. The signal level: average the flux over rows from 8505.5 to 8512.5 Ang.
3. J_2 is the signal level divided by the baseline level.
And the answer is 0.89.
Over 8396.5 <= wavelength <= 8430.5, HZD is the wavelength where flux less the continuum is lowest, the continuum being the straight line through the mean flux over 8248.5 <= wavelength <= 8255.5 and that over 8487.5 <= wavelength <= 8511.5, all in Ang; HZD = 8417.0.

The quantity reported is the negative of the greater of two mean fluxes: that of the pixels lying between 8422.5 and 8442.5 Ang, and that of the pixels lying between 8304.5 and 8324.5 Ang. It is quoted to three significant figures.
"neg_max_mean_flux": -16.8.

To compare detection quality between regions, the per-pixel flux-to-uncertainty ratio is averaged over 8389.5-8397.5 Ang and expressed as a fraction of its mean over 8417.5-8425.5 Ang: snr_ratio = 1.3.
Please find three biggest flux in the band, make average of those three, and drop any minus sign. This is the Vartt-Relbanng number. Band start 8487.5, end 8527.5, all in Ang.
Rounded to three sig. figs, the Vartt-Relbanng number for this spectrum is 18.1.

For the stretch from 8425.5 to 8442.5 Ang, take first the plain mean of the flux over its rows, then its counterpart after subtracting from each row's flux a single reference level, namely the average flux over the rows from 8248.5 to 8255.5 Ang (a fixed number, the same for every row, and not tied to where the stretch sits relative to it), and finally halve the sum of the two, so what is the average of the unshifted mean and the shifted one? 7.7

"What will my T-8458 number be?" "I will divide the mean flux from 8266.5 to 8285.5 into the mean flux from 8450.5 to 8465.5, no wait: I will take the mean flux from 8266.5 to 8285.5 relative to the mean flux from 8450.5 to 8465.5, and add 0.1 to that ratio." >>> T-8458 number 1.20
